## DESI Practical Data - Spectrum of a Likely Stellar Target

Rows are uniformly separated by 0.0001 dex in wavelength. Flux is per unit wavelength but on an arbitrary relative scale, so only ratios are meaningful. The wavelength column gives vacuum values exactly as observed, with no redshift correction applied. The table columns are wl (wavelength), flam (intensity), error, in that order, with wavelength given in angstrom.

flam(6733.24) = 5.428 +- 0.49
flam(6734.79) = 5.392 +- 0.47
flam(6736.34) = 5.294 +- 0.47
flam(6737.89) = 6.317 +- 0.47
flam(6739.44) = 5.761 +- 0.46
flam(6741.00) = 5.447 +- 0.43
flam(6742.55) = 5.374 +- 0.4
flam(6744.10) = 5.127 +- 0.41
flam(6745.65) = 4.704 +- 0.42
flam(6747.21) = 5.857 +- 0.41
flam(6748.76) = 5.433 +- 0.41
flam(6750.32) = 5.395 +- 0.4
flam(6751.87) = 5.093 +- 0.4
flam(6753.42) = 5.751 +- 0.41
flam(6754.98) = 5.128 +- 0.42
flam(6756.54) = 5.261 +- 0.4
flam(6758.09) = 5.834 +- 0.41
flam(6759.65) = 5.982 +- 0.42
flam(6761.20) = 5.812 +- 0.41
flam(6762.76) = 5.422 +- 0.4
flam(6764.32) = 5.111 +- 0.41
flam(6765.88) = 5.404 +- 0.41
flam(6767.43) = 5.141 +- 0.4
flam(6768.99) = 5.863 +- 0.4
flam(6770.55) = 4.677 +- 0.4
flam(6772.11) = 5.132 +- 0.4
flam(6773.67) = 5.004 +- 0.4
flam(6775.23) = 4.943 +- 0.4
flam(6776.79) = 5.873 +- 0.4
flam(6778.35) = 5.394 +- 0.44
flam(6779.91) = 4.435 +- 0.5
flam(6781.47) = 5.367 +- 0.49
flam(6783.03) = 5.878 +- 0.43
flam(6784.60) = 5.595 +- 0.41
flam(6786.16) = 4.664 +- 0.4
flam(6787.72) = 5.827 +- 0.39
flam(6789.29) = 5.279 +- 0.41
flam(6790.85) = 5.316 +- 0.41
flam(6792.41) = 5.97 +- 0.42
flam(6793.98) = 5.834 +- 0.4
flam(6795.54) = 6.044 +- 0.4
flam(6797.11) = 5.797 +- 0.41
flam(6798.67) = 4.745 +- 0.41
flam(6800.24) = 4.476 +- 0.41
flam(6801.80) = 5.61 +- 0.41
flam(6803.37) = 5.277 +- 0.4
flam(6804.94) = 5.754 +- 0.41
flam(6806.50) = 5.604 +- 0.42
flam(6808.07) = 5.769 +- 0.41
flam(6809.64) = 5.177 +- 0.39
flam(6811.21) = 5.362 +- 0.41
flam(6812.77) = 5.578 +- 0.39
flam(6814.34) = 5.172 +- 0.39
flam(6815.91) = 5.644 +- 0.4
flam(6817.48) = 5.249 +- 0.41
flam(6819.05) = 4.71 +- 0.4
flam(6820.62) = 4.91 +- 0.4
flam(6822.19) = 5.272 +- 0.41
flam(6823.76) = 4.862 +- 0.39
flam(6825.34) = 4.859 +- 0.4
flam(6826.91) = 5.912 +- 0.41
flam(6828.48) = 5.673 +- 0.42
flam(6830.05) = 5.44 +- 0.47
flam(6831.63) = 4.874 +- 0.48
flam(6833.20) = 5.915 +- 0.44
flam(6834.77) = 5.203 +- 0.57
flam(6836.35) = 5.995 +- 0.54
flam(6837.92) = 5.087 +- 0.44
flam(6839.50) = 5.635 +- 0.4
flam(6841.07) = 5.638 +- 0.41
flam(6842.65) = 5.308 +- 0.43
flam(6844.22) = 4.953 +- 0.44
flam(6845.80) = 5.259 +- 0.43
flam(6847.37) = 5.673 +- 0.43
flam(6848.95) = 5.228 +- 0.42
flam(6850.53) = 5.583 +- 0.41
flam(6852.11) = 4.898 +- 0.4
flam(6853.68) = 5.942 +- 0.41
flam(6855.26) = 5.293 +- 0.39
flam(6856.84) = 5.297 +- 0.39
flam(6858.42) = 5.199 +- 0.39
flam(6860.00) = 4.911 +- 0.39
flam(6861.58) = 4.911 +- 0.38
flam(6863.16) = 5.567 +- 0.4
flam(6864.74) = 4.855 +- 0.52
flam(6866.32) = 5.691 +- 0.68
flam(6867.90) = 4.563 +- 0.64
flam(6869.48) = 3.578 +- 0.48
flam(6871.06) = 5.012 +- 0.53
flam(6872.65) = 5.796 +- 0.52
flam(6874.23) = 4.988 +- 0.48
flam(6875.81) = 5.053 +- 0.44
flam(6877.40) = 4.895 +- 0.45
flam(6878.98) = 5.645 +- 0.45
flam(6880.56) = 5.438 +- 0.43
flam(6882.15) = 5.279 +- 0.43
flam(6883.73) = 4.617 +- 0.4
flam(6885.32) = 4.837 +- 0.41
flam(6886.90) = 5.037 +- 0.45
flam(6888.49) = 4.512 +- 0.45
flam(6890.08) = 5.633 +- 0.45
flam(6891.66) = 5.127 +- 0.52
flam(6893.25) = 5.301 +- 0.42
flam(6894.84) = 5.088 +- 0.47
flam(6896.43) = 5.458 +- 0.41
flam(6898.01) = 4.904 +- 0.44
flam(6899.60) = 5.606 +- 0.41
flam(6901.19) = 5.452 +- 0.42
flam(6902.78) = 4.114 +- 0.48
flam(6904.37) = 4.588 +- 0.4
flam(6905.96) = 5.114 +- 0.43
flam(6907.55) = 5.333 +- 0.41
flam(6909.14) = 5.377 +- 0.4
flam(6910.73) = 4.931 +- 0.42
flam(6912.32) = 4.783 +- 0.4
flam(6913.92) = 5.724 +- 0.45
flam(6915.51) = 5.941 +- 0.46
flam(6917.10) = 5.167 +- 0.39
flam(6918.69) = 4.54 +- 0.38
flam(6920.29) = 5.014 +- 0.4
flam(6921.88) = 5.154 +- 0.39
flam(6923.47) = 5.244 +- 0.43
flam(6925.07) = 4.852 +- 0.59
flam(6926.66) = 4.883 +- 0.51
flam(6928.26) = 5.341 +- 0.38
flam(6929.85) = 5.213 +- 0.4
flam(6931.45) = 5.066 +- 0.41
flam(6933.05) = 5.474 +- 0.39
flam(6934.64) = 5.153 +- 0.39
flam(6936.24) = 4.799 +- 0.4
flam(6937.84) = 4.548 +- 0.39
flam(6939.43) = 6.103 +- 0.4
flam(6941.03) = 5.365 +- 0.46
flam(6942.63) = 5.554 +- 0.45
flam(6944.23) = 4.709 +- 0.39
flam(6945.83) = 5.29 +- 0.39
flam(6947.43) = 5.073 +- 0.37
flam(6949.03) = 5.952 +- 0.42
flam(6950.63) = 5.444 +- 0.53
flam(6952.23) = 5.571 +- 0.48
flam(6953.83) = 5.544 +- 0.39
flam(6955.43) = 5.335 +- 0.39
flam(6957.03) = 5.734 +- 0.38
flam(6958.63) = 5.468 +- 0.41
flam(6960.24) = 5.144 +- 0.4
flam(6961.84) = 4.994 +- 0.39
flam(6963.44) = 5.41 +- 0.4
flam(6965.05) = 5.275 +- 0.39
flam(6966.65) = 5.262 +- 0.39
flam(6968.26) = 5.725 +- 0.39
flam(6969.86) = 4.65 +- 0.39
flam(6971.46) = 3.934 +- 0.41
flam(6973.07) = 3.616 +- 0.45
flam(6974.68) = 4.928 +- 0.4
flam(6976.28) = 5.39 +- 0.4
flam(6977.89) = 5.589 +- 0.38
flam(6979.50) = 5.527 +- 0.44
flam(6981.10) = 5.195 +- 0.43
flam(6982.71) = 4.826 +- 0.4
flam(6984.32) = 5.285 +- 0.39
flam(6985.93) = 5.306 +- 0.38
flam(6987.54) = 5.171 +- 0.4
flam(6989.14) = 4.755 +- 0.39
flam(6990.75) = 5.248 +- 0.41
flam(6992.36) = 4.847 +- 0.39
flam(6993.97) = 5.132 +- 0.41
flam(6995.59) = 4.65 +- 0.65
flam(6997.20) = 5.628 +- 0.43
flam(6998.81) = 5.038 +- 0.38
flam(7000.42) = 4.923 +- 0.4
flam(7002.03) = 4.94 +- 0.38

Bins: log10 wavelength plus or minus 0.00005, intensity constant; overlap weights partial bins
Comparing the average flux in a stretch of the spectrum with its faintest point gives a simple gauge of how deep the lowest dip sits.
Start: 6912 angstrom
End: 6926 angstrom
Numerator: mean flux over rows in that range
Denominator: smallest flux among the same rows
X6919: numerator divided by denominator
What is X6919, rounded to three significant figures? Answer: 1.14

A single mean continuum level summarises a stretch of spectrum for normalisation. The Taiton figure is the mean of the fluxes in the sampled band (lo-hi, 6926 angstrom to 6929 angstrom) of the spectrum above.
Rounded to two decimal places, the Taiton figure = 5.11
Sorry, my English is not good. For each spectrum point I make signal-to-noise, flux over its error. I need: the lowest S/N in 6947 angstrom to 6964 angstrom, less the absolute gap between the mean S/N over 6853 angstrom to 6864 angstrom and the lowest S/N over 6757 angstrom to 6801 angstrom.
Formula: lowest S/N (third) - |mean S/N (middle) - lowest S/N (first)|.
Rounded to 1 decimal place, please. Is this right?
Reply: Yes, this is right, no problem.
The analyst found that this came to 5.7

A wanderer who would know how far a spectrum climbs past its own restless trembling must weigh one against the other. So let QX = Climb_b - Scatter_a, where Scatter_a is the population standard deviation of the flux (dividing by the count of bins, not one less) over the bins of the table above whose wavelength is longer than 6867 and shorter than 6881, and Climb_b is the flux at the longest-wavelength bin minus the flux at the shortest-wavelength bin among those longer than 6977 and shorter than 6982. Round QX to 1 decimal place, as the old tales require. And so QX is -1.0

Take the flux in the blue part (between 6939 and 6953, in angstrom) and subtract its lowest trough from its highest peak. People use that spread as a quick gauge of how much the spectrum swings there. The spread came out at 1.39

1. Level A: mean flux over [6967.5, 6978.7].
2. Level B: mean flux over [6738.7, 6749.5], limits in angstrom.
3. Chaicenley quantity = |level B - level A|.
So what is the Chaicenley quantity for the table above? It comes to 0.55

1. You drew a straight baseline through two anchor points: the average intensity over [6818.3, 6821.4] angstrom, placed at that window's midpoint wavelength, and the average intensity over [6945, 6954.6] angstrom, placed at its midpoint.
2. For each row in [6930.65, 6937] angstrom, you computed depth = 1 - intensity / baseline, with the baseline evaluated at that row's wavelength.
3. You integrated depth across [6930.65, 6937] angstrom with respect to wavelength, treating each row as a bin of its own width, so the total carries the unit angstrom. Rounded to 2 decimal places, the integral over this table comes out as 0.32 angstrom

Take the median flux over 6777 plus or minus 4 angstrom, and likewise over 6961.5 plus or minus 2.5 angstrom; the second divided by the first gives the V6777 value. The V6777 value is 1.03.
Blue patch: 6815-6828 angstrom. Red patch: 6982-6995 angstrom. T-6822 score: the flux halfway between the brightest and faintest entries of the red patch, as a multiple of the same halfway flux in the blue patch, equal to 0.947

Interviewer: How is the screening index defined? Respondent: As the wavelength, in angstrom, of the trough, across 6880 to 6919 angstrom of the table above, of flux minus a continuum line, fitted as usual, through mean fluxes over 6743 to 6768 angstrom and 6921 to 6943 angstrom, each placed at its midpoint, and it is 6902.78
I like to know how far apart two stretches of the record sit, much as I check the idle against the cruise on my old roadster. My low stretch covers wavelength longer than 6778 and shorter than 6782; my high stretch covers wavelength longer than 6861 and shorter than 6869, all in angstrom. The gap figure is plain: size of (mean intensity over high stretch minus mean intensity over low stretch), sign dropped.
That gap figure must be 0.05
